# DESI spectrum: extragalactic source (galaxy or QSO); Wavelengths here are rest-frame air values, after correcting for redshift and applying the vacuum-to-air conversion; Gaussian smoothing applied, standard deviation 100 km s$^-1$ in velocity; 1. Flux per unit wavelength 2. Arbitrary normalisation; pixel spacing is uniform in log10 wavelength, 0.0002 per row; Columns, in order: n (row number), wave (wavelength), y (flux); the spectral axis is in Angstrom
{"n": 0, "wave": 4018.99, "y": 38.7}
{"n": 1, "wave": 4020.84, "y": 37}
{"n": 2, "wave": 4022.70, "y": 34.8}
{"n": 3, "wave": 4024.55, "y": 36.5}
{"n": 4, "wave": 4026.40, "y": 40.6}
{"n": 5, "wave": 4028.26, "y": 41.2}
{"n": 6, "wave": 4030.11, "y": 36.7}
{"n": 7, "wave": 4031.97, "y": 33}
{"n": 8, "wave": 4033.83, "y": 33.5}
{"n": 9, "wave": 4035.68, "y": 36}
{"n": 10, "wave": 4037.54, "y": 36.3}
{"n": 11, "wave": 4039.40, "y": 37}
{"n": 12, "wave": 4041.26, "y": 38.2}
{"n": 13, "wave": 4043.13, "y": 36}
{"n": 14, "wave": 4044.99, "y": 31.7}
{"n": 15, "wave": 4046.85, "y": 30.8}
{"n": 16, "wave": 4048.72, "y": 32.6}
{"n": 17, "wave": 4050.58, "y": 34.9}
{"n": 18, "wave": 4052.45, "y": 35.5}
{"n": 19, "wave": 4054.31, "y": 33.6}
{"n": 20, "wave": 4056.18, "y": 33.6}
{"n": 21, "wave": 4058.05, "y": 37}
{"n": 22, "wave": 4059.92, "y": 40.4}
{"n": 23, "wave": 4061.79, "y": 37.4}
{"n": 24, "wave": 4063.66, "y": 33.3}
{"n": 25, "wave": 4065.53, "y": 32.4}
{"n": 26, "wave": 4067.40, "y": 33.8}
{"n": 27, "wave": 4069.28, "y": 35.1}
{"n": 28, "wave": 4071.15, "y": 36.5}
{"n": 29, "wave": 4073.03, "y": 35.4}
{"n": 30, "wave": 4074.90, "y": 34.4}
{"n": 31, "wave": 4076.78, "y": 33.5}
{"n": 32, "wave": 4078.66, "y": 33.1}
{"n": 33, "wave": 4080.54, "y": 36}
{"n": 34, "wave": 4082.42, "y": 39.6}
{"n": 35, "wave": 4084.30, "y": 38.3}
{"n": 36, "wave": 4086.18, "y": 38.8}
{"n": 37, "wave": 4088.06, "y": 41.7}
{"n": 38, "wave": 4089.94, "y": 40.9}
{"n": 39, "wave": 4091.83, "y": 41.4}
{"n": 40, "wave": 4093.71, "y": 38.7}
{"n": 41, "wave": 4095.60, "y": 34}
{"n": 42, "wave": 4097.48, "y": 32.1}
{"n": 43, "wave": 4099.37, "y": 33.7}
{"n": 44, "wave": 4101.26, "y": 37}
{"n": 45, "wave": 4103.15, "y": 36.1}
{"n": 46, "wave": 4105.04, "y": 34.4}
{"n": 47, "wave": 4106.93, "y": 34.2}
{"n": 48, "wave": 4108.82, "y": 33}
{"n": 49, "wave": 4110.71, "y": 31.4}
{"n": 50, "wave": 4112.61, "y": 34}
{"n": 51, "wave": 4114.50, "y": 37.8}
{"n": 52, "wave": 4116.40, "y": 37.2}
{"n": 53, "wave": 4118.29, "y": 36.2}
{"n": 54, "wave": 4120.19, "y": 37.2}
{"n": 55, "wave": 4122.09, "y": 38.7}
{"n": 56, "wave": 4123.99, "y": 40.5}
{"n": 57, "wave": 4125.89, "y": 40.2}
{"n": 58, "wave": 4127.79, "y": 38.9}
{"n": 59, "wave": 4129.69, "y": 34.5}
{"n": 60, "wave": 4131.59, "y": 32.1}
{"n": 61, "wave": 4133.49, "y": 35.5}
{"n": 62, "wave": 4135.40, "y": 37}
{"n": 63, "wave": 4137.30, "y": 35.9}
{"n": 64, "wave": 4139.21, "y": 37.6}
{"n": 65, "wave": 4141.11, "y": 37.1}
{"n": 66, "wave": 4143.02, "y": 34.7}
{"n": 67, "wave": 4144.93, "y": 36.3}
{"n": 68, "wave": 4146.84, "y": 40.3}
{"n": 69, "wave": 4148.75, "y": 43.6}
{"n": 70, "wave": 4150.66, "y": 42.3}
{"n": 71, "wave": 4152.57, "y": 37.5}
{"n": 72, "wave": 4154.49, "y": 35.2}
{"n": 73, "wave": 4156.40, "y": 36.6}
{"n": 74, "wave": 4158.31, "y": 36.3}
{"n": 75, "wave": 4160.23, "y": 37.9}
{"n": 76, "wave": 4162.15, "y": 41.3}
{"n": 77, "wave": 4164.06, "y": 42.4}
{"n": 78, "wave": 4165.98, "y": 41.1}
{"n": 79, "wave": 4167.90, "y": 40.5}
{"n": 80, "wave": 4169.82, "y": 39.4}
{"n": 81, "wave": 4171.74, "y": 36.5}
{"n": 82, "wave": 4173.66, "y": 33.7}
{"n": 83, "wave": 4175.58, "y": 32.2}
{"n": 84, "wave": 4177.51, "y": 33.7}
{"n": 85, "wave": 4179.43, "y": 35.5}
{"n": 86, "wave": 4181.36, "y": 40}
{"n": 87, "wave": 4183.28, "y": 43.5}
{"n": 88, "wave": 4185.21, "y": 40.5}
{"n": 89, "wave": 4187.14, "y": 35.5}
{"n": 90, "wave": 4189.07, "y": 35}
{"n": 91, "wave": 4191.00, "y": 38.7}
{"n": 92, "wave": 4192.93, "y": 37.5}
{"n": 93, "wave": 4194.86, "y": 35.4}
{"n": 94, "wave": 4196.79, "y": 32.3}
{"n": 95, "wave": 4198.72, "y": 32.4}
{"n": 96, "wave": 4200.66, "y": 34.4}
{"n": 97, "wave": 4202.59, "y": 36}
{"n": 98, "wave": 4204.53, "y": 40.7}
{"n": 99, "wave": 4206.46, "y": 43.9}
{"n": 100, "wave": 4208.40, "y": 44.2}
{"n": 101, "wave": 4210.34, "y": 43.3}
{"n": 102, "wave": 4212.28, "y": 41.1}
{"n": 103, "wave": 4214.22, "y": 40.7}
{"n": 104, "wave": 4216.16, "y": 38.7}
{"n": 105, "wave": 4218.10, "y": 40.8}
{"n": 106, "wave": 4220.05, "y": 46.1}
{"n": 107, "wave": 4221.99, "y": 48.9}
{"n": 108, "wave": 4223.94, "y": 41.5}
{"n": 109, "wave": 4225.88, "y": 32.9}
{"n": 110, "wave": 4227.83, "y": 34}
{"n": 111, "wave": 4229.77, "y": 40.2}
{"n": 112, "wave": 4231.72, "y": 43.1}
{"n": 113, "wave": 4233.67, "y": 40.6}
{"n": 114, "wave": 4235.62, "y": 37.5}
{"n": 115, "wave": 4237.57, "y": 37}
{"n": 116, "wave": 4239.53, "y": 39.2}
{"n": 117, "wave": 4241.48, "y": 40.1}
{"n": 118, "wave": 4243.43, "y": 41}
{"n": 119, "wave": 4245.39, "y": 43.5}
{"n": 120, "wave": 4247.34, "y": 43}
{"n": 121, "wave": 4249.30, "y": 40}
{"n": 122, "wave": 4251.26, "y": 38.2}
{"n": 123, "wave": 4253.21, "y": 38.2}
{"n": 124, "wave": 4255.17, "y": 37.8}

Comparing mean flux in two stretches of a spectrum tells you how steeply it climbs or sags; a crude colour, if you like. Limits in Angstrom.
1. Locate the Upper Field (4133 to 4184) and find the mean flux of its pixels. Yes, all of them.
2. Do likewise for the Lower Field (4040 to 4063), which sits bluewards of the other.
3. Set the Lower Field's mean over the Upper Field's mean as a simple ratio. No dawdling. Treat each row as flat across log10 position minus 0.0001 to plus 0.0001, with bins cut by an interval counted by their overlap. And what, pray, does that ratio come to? 0.927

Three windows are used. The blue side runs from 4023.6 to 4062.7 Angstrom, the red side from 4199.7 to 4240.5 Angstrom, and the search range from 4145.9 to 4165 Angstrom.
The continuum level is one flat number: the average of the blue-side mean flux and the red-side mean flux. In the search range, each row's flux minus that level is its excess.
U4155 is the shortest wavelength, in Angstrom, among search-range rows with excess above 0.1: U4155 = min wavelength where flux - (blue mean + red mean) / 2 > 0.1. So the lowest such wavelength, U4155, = 4146.84 Angstrom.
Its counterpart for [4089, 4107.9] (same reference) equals 4089.94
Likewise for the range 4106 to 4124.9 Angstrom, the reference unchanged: 4122.09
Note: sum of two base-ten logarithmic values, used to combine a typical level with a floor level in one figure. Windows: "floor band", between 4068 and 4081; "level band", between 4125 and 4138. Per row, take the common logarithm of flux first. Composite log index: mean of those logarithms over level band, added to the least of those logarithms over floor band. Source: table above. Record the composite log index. 3.08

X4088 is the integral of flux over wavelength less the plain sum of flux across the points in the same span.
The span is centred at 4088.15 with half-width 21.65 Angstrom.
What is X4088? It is 734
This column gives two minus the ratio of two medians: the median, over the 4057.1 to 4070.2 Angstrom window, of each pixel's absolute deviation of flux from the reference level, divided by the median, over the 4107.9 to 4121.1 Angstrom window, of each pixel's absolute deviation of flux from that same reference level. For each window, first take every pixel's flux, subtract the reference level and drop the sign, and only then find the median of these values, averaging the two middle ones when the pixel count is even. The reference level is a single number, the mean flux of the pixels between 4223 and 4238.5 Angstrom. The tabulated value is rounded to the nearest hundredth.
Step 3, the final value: 0.49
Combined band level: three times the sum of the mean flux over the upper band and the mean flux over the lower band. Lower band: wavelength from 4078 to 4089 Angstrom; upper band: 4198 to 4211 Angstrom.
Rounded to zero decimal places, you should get 232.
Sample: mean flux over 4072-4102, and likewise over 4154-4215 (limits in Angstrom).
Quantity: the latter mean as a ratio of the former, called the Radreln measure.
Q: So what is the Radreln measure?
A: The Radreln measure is 1.03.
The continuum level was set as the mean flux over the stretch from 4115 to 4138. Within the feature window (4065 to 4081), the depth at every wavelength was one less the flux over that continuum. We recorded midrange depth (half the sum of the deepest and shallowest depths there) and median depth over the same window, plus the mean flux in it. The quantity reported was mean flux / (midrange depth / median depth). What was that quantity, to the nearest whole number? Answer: 35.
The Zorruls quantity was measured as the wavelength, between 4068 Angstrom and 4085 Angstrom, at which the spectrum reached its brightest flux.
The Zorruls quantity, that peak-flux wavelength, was 4082.42 Angstrom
